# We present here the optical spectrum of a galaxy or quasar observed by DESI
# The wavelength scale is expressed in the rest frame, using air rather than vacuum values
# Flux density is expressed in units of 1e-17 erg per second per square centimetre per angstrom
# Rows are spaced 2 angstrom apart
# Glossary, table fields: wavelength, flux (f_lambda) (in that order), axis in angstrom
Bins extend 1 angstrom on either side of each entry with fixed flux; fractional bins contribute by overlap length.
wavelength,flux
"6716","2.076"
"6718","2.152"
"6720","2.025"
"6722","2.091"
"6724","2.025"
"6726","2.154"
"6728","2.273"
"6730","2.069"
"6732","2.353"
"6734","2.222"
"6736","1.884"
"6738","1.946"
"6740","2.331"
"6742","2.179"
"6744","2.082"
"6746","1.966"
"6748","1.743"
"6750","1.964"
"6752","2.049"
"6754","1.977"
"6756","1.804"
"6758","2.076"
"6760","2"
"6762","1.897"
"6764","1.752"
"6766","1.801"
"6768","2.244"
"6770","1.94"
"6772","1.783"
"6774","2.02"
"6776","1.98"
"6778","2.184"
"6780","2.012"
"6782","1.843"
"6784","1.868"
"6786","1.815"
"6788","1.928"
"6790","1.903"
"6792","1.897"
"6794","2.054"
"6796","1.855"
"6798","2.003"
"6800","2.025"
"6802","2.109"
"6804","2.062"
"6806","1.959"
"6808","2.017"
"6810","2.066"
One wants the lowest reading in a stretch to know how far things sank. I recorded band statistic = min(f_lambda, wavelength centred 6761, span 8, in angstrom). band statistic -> 1.752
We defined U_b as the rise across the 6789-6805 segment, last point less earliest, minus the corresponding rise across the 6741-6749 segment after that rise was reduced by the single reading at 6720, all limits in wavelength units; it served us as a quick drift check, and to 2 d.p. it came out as 2.62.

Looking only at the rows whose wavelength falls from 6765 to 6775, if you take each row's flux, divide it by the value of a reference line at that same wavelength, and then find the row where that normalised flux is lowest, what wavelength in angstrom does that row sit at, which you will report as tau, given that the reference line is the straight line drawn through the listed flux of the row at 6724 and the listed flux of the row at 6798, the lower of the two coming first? 6772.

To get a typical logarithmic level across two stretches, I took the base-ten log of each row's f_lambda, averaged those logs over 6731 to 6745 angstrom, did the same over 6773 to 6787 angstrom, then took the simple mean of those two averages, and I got 0.311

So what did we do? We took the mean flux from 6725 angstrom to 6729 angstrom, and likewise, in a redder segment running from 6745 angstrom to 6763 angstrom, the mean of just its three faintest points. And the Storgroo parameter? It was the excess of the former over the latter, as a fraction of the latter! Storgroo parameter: 0.220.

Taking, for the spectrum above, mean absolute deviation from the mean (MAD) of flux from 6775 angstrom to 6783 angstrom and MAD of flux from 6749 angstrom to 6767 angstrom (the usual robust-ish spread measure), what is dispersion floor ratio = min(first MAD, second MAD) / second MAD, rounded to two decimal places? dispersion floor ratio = 0.95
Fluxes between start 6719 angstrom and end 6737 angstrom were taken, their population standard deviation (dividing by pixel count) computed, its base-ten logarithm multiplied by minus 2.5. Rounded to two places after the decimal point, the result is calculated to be 2.17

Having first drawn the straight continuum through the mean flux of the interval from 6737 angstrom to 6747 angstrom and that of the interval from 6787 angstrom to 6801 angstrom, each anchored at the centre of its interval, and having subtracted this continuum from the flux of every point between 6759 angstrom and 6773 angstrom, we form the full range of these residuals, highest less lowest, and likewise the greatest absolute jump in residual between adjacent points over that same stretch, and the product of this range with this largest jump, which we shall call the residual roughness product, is 0.23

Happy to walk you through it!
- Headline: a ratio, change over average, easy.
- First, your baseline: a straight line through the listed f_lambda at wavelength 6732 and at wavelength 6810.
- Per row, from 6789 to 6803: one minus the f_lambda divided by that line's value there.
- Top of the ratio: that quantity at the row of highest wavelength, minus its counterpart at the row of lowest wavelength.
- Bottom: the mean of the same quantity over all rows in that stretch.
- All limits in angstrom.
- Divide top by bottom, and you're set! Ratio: -1.8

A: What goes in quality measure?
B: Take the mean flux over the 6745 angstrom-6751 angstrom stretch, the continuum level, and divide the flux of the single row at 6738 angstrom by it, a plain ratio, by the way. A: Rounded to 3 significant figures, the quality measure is 1.03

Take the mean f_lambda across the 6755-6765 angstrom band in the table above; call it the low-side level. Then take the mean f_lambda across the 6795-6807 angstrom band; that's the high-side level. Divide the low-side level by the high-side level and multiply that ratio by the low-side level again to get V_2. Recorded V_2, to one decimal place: 1.8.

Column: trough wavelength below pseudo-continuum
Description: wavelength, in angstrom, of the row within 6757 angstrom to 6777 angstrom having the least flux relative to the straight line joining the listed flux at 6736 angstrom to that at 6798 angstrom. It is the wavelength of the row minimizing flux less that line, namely 6764 angstrom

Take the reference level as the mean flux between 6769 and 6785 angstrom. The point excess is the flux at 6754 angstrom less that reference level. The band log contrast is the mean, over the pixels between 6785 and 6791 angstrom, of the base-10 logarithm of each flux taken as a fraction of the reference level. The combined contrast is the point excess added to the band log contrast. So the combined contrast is 0.01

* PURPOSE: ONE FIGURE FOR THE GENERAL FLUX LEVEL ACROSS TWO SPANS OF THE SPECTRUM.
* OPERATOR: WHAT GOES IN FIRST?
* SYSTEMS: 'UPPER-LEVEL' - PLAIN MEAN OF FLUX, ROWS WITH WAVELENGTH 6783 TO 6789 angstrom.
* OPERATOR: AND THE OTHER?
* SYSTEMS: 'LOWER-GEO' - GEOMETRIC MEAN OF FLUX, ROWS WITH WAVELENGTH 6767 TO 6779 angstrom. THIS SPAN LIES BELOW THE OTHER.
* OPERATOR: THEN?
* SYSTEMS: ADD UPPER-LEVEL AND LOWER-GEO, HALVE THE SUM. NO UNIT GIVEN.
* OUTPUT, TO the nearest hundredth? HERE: 1.94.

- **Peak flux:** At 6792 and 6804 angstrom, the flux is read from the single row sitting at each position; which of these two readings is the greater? 2.06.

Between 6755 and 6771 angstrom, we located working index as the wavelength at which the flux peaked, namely 6768 angstrom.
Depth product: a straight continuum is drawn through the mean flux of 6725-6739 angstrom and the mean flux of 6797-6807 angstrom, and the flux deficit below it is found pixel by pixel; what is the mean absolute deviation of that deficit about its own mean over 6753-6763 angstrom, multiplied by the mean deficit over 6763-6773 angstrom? 0.014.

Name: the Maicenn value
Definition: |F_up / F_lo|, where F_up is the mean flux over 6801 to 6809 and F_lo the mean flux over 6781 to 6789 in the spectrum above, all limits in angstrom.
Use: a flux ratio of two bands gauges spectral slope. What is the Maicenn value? 1.09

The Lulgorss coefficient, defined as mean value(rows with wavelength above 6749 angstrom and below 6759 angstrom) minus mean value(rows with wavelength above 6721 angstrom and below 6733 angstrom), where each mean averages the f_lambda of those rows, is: -0.19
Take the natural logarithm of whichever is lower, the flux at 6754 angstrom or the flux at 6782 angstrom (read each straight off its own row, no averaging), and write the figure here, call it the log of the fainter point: 0.61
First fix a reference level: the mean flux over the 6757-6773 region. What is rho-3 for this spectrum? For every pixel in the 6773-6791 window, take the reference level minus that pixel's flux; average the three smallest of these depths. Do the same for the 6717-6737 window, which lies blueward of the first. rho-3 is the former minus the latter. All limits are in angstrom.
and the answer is 0.21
